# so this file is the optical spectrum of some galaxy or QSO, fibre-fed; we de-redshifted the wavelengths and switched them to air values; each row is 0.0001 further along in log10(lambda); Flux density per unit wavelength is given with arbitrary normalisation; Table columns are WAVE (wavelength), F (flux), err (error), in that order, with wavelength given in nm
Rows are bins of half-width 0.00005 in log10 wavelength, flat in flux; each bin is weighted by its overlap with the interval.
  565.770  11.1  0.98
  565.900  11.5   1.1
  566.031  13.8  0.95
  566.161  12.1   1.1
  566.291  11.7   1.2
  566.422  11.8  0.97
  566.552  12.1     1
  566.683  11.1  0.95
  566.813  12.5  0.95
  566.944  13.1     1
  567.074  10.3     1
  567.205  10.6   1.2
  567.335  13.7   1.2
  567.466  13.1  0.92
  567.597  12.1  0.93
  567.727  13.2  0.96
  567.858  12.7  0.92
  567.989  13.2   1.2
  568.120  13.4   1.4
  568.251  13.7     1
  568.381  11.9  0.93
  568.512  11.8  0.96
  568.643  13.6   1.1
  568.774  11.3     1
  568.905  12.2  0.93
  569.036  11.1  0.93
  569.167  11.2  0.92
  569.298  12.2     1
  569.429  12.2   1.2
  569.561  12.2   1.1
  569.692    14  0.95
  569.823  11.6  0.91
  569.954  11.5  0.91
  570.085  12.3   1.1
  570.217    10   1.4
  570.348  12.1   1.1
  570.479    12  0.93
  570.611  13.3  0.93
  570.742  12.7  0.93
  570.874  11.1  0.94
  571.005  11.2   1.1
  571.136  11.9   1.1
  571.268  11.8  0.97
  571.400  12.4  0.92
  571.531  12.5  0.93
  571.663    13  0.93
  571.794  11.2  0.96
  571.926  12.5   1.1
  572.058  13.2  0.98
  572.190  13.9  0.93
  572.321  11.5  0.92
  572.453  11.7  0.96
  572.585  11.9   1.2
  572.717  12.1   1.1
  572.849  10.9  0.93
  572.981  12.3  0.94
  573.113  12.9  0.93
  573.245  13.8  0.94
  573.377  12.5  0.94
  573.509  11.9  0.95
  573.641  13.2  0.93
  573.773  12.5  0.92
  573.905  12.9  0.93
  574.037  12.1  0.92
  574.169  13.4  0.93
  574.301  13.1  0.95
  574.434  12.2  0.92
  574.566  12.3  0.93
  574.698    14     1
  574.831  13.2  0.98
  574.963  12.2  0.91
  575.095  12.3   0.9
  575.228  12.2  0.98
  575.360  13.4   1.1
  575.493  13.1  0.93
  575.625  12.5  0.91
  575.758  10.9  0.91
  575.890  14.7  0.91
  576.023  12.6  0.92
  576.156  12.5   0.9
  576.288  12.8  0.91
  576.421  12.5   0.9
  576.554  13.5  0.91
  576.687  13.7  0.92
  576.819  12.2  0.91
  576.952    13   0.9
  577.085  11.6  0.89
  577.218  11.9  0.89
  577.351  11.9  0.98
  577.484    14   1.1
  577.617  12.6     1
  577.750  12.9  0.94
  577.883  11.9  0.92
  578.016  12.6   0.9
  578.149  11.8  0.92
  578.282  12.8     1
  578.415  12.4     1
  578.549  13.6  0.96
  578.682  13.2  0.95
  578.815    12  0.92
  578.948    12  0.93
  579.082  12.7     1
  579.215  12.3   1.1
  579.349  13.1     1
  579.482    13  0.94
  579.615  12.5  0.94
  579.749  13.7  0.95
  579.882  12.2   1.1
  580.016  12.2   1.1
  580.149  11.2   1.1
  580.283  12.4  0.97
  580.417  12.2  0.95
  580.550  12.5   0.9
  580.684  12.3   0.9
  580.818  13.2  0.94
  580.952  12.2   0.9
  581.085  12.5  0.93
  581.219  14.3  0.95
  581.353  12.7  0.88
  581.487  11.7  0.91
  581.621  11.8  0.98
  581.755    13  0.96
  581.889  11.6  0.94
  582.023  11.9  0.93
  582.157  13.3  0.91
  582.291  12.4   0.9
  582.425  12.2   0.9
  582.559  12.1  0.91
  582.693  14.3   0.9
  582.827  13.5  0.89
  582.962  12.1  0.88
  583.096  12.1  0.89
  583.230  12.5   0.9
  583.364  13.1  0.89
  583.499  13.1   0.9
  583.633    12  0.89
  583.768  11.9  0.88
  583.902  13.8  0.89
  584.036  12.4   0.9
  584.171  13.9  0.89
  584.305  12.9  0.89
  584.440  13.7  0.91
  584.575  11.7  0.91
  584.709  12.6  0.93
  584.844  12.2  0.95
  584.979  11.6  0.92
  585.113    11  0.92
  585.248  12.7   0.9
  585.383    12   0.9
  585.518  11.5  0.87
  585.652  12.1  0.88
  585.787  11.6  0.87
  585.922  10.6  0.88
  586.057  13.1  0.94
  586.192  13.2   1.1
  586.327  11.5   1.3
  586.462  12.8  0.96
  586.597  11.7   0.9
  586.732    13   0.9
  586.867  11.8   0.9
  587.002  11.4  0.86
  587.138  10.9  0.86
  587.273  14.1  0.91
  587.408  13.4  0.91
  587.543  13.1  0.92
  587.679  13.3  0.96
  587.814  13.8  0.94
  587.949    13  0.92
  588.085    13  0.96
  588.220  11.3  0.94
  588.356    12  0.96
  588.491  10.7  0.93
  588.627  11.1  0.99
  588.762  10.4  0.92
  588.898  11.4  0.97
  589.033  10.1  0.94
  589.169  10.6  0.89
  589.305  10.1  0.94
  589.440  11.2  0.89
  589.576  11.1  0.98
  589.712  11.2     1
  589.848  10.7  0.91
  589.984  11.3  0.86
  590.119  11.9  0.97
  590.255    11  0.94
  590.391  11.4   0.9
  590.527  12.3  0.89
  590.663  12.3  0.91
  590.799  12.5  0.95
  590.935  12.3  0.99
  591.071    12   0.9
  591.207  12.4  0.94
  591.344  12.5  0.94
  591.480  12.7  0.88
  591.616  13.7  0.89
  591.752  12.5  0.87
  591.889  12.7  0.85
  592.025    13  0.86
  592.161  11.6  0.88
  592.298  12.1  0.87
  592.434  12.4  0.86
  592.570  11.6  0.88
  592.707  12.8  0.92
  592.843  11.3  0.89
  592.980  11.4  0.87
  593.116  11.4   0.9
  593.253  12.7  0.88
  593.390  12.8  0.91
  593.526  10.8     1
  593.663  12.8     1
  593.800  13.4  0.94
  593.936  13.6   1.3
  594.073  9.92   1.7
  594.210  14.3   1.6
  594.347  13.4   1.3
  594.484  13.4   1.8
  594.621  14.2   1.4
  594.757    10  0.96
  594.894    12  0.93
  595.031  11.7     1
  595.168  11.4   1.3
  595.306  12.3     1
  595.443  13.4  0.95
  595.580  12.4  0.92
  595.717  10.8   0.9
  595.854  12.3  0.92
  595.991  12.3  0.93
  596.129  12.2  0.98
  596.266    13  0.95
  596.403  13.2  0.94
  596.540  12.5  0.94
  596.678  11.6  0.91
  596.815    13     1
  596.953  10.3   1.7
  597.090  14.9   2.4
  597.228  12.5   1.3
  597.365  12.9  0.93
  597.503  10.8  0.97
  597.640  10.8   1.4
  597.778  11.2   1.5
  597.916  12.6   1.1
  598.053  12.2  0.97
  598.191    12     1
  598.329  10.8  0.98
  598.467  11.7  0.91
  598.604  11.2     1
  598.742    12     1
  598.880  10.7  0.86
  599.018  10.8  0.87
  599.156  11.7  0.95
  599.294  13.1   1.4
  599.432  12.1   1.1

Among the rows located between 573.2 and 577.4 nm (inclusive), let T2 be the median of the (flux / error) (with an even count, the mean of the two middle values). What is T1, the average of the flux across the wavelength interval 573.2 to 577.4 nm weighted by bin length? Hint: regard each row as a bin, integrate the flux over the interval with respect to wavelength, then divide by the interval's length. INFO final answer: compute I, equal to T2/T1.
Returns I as 1.08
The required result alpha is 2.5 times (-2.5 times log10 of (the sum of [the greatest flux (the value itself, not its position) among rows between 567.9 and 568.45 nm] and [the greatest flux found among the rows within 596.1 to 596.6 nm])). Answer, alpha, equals -8.936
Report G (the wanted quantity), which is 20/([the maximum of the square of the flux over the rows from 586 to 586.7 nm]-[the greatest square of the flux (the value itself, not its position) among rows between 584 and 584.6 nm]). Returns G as -1.1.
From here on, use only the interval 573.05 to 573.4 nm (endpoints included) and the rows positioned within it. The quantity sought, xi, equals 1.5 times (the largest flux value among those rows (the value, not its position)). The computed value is 20.7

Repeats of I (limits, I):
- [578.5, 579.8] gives 1.03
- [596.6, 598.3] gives 0.94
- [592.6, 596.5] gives 1.03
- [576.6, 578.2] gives 1.05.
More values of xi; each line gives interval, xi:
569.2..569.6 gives 18.3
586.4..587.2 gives 19.5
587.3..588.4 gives 20.7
